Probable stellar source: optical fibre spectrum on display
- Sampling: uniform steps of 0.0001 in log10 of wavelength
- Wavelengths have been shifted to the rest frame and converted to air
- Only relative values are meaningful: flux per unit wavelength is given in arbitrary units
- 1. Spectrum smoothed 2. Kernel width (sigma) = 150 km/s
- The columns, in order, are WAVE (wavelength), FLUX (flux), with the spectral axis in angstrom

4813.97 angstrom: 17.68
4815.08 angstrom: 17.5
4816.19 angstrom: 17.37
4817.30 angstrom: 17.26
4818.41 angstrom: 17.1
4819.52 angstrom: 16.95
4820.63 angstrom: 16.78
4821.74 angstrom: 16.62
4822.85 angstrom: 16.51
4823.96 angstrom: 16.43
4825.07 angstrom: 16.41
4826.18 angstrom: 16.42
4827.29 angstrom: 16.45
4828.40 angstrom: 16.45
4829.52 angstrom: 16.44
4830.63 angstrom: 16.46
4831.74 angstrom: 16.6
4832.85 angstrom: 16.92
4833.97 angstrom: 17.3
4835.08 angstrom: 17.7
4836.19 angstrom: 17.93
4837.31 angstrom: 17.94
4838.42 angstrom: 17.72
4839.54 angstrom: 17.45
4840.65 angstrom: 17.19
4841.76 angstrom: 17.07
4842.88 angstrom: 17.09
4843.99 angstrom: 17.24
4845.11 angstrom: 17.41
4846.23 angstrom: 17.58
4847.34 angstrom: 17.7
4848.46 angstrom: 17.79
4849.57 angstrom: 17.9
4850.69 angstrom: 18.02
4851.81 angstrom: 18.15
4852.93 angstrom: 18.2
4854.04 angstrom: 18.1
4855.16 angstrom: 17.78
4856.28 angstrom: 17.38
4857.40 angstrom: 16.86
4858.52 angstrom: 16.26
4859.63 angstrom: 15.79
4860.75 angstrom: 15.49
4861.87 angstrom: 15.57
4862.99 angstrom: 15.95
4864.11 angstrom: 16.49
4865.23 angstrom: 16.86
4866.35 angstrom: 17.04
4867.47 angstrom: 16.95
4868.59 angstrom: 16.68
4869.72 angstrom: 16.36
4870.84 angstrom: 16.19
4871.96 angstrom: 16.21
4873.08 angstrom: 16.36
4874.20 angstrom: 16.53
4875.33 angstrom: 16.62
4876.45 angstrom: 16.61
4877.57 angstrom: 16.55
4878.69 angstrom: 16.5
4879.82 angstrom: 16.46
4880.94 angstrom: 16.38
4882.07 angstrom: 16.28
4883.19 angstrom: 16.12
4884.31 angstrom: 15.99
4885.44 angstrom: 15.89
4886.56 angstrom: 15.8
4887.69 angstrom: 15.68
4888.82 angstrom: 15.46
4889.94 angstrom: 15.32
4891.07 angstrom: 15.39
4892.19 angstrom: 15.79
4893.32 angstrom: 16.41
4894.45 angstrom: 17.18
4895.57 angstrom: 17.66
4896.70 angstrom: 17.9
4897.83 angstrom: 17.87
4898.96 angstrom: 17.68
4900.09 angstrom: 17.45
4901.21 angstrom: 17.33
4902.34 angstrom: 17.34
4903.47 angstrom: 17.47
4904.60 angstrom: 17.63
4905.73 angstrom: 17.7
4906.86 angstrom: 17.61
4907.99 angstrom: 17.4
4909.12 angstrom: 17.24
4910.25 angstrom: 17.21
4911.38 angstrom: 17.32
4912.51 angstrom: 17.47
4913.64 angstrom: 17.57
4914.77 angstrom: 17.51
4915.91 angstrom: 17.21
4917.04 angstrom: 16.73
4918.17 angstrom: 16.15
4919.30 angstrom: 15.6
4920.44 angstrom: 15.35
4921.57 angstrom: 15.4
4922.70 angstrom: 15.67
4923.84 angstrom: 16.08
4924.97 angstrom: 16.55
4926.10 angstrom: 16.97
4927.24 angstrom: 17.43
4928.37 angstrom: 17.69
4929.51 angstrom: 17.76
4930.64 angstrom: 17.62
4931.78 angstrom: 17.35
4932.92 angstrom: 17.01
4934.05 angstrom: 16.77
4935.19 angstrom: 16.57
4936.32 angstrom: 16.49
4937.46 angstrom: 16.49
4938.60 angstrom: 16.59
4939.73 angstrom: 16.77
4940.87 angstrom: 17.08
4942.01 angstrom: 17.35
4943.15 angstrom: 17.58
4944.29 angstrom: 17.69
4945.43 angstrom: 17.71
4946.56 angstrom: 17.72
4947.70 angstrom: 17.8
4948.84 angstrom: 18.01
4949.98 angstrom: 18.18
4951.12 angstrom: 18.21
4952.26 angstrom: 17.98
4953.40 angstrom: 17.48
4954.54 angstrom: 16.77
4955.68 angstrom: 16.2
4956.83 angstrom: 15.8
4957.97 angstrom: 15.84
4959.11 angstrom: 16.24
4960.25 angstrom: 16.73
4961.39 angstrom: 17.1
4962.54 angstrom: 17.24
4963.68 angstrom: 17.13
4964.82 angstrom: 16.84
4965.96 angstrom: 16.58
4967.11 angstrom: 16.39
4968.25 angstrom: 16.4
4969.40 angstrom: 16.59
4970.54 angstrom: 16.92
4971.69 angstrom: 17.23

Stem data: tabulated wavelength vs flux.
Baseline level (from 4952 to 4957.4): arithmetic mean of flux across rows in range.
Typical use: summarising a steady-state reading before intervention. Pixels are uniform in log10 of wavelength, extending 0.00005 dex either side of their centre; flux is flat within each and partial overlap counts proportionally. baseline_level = 16.8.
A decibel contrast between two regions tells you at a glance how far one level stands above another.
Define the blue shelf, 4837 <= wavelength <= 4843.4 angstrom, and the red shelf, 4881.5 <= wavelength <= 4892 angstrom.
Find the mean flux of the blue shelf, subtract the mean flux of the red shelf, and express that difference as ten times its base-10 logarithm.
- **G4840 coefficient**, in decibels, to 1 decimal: 2.1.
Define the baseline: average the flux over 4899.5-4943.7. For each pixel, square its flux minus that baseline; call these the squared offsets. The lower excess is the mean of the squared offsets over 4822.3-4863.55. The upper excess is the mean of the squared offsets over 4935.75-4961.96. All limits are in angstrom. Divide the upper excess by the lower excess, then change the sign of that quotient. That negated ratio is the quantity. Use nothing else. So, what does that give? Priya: -1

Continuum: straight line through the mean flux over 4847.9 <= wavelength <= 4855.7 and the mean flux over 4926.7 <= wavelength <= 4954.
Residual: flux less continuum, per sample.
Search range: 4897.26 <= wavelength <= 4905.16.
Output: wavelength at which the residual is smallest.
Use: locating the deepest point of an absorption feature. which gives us 4901.21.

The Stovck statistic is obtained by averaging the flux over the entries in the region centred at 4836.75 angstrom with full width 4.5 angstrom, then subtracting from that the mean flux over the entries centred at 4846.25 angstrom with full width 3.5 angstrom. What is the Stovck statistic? 0.3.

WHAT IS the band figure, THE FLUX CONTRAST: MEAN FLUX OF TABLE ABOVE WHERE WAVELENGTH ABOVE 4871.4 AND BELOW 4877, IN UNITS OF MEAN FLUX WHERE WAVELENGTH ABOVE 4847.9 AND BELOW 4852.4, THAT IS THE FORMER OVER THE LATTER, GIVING 0.92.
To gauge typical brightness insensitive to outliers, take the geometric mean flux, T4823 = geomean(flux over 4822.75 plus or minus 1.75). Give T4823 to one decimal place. 16.5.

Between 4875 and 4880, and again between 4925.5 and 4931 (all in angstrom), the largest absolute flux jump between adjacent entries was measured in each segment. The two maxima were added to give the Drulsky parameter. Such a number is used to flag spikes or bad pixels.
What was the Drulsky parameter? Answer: 0.52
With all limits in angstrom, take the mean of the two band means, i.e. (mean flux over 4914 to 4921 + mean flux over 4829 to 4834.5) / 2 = 16.6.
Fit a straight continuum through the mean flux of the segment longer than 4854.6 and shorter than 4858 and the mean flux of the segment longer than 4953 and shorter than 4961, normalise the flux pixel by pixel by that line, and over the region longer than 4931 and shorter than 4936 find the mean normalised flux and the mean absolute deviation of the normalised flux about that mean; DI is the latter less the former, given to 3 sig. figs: -1.00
